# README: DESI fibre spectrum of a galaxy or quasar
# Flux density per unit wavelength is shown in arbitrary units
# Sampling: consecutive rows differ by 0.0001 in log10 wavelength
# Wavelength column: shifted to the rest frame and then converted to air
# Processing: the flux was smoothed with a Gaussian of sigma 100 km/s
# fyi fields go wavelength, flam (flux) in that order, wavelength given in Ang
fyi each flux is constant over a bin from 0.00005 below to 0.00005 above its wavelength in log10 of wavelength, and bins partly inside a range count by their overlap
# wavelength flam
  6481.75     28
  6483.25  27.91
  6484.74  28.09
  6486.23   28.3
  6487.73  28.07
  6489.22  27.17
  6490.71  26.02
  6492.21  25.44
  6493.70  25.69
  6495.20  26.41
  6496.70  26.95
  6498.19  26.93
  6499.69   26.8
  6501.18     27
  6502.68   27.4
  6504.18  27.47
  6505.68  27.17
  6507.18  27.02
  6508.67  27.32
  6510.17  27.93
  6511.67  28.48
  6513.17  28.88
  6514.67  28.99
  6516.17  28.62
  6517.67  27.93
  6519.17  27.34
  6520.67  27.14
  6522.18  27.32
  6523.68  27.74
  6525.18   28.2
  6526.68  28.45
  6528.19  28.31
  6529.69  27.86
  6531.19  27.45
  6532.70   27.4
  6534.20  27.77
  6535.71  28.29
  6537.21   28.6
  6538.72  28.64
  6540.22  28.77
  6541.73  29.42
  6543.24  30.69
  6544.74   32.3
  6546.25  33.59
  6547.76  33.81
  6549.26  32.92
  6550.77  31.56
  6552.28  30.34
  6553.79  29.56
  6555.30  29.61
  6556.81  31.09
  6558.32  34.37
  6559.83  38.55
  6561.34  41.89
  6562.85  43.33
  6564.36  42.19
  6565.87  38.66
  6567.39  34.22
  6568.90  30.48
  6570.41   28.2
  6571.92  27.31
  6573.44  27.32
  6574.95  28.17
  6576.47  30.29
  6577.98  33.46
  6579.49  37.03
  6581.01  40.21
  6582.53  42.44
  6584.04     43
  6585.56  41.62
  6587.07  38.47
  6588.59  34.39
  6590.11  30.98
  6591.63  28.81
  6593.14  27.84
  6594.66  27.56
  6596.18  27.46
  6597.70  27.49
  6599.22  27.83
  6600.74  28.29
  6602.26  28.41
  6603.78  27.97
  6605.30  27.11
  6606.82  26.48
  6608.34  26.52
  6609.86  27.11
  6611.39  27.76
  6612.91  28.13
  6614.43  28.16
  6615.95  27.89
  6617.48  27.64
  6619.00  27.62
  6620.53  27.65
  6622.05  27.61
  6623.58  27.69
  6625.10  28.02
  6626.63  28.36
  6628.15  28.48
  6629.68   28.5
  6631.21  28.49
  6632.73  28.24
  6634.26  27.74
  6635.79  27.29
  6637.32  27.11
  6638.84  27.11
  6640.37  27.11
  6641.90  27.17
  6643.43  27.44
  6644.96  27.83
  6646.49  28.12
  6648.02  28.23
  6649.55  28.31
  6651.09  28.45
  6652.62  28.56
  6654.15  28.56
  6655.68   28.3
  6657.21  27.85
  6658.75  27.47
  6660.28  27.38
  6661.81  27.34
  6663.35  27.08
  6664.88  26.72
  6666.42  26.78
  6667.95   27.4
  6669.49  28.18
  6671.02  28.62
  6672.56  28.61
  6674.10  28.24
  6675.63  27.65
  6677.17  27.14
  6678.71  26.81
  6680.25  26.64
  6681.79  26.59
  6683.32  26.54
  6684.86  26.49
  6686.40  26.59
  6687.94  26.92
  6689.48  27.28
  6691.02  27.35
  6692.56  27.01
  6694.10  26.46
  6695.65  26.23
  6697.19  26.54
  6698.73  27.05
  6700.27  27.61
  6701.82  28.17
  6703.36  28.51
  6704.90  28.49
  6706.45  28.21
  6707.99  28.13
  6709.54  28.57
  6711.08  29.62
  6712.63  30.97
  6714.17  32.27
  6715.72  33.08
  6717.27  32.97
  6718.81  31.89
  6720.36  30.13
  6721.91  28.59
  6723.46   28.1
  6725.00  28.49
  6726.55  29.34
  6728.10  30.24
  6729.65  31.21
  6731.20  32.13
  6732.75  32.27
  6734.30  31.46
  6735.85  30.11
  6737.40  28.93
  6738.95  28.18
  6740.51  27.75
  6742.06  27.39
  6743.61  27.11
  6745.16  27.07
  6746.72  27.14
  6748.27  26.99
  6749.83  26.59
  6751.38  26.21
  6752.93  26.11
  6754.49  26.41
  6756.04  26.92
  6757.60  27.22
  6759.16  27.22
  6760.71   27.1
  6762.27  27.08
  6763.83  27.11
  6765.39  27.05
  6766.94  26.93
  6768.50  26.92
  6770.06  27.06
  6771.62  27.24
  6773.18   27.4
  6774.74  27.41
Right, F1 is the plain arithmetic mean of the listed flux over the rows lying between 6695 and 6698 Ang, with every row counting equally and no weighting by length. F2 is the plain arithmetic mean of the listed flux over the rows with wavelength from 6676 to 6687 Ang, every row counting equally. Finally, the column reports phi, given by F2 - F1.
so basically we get 0.3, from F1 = 26.4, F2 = 26.7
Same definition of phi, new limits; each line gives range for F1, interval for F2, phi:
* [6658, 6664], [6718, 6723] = 2.9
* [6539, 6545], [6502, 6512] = -2.8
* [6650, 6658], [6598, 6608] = -0.7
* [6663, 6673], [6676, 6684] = -0.9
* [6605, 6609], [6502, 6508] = 0.6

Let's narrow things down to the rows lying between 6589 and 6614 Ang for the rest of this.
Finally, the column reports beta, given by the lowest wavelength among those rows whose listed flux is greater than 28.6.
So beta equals 6590.11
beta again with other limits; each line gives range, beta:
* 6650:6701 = 6671.02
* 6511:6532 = 6513.17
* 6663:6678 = 6671.02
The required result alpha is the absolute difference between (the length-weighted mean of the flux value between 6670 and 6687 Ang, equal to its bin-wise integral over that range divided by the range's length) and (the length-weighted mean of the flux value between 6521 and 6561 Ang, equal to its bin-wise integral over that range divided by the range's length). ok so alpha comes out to 2.9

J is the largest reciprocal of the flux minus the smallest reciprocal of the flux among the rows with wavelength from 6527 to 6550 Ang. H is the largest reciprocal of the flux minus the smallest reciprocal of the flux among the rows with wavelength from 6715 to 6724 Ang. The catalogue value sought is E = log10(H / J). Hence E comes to -0.11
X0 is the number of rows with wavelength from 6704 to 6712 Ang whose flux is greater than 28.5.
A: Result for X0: 2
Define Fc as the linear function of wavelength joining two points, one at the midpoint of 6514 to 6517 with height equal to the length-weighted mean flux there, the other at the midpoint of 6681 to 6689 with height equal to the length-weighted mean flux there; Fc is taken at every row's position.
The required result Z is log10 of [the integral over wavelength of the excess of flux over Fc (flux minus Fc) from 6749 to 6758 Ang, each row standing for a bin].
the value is 0.8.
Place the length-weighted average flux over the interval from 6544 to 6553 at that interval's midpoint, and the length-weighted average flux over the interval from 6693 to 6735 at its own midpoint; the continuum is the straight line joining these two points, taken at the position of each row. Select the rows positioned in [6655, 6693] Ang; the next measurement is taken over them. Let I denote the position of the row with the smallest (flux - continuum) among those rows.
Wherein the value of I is 6664.88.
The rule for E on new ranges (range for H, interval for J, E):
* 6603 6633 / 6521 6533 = 0.27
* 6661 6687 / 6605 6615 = 0.10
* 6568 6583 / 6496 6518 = 0.67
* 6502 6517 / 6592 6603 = 0.31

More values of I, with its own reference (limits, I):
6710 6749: 6748.27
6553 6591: 6571.92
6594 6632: 6606.82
